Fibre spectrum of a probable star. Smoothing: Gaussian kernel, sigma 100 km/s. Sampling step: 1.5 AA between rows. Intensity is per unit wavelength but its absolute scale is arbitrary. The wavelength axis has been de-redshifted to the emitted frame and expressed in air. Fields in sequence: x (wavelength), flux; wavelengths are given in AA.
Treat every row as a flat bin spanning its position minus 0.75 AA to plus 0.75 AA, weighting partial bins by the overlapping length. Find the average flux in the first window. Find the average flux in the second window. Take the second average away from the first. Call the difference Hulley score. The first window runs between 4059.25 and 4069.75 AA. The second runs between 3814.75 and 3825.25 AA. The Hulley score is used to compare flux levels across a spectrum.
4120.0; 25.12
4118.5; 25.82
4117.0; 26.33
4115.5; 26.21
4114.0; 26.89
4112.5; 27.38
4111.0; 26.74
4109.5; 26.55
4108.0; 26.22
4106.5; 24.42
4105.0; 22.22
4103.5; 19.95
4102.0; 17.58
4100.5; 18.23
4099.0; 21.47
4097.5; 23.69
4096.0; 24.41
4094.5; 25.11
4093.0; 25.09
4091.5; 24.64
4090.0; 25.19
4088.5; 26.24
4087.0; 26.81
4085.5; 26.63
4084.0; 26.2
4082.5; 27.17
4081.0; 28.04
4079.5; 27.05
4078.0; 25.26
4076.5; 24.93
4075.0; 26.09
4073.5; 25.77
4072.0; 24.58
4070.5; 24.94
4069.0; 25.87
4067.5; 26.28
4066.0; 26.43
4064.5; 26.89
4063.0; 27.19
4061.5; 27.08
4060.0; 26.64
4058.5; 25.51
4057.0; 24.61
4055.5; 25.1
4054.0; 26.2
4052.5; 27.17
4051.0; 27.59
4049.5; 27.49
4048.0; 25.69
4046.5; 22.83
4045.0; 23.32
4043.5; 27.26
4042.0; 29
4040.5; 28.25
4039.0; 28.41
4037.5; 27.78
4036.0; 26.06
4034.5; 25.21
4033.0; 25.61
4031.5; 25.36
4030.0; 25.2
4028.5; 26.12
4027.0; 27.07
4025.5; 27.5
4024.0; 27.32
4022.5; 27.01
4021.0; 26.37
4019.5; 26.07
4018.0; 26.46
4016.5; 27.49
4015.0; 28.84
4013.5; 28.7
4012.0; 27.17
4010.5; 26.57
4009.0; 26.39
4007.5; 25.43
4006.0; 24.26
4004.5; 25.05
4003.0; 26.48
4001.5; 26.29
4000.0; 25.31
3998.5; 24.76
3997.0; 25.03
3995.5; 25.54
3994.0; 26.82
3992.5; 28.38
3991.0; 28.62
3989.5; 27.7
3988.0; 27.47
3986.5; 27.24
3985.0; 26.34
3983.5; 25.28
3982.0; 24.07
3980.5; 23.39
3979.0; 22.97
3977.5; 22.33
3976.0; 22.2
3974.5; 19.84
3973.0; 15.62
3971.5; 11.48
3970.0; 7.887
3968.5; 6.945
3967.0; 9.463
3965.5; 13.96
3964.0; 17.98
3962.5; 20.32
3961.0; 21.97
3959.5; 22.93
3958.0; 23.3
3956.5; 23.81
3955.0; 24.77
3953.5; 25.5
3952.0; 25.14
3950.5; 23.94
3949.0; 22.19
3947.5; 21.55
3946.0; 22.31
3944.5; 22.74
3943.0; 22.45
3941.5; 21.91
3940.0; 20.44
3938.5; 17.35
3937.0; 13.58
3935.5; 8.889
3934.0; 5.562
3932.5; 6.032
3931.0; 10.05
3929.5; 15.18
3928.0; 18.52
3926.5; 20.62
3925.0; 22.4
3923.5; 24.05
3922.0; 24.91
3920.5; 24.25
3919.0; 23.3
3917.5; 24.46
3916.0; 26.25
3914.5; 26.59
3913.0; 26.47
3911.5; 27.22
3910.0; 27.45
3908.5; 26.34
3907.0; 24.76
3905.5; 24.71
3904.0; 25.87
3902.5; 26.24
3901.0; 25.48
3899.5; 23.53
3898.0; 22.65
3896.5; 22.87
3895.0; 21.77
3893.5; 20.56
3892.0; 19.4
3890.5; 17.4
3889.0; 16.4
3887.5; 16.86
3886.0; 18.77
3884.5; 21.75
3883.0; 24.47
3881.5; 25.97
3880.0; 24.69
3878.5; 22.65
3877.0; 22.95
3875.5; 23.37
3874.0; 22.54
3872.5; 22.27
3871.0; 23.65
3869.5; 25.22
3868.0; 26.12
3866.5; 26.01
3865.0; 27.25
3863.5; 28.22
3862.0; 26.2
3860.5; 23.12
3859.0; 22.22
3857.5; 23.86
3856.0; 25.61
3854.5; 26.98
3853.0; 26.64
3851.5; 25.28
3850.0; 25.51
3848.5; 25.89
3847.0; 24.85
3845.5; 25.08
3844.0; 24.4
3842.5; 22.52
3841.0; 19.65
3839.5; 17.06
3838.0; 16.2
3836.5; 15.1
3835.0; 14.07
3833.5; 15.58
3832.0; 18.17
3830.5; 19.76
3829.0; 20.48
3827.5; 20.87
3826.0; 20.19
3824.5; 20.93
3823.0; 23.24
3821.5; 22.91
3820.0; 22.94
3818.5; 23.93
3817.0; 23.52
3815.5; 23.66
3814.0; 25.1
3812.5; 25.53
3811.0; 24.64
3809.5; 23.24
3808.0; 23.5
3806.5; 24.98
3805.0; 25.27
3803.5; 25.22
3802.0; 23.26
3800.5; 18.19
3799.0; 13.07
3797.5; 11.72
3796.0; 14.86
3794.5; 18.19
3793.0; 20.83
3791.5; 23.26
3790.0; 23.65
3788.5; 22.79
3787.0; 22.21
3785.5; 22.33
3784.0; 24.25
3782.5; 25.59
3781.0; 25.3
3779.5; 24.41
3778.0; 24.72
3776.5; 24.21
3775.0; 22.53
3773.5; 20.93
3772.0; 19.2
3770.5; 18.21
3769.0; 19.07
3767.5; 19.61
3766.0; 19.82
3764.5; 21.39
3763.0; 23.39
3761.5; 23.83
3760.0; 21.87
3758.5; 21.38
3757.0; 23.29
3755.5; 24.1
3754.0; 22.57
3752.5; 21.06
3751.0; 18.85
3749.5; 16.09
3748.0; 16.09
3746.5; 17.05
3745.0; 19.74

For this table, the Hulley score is 3.6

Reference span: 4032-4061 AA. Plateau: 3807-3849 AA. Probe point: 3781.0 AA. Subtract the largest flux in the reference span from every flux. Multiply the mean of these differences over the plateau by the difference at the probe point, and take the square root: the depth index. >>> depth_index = 5.3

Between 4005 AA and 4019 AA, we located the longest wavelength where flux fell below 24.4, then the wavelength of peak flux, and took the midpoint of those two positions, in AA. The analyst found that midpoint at 4010.5 AA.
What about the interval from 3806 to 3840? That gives 3826.0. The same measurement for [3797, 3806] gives 3803.5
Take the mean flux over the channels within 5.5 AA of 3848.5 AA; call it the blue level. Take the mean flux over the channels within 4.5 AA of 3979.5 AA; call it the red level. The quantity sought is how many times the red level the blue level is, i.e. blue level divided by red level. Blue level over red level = 1.09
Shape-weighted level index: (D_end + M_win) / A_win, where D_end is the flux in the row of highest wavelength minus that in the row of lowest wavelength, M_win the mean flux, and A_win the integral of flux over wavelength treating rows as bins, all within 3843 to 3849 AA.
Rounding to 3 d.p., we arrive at 0.177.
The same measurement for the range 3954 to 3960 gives 0.154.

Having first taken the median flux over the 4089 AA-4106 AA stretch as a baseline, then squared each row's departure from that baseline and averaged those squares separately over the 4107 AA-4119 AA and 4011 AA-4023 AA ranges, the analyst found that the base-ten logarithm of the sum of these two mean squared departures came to 1.34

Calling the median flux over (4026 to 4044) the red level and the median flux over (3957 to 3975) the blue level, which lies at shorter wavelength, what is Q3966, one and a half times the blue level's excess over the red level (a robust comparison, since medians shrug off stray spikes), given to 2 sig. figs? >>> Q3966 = -15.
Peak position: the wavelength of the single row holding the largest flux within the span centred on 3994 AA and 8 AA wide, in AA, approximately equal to 3991.0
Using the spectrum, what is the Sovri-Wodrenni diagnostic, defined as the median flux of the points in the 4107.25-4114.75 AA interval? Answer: 27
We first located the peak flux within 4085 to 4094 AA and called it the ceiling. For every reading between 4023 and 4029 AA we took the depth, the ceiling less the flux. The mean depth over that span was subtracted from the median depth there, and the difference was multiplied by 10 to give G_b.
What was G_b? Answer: -2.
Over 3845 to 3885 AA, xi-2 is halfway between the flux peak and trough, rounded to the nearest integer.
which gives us 25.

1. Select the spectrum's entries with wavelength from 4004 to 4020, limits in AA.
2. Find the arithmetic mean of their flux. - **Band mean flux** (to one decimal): 26.6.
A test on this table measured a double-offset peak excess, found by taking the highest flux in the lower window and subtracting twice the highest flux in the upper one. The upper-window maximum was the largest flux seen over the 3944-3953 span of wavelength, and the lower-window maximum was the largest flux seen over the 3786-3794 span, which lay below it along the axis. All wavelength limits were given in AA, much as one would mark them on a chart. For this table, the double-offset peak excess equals -27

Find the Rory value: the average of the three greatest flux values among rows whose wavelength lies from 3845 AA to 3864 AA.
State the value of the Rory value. 27.3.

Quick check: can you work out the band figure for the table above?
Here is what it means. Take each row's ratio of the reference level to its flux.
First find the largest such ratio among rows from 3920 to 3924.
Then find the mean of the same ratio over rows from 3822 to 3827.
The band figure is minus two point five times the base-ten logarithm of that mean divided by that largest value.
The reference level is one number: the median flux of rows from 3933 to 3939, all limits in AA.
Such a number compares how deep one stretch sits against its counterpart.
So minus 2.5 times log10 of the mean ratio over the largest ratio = -0.13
